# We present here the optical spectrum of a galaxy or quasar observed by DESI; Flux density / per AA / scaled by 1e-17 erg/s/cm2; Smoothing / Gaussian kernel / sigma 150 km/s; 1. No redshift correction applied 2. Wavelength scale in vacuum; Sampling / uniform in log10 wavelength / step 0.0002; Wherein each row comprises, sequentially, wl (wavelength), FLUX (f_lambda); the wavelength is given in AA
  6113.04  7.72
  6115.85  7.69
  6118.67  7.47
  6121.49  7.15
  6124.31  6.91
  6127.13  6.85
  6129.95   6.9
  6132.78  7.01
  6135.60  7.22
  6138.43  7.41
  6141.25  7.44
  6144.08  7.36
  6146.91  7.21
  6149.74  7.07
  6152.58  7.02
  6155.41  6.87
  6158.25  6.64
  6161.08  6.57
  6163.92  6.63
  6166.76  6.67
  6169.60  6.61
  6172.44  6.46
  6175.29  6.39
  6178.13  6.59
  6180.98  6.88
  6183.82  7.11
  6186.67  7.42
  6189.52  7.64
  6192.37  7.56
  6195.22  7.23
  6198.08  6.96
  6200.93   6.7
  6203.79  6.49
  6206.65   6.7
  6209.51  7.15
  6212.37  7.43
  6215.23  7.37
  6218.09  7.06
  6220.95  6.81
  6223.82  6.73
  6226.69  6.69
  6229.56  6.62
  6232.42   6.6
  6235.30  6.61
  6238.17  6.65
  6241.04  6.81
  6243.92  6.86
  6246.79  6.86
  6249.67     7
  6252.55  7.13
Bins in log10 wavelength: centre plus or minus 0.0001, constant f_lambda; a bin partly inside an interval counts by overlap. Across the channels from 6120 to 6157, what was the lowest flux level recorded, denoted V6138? 6.85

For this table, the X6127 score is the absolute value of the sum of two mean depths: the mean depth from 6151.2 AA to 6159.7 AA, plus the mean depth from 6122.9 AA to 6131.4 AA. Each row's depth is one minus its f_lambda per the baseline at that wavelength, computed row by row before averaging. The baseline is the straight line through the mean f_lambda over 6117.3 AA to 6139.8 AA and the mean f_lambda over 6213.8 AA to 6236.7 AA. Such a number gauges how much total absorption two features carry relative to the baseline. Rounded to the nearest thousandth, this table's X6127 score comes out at 0.059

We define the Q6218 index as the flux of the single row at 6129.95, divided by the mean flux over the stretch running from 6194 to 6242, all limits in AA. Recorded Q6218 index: 1.01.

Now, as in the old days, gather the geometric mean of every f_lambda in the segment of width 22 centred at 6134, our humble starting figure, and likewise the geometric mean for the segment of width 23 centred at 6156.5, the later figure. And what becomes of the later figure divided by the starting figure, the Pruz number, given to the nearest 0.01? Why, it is 0.96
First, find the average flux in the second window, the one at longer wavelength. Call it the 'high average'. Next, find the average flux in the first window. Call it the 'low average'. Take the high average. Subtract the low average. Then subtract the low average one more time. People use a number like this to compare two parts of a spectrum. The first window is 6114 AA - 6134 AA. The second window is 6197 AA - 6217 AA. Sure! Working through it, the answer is -7.3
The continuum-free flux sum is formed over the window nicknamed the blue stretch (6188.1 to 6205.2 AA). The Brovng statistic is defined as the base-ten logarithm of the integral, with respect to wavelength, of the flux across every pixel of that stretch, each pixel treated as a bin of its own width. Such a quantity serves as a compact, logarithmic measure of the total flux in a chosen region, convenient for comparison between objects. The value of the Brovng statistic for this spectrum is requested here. 2.08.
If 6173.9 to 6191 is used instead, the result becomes 2.08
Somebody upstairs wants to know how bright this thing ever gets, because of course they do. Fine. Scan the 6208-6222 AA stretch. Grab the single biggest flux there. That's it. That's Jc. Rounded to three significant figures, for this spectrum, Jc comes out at 7.43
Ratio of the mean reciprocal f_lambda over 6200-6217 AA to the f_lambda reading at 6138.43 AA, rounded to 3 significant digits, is 0.0194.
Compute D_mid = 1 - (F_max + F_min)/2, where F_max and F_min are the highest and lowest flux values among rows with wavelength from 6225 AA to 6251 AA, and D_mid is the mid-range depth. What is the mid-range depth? -5.80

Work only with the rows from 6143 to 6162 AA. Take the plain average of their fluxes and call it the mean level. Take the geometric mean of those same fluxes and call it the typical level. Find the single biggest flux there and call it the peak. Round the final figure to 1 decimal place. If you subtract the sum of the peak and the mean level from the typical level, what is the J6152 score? -7.4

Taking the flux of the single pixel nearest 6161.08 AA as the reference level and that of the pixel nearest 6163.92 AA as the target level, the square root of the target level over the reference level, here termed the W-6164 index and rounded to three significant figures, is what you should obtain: 1.00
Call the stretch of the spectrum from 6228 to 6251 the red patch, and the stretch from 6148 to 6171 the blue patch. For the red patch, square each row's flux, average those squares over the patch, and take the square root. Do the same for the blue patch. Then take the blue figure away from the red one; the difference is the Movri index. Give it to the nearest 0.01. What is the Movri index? -0.01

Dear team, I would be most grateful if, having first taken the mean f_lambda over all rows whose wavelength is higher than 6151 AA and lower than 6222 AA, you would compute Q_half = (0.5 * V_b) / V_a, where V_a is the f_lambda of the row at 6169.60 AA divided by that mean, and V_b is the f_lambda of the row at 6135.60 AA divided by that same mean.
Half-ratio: 0.546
